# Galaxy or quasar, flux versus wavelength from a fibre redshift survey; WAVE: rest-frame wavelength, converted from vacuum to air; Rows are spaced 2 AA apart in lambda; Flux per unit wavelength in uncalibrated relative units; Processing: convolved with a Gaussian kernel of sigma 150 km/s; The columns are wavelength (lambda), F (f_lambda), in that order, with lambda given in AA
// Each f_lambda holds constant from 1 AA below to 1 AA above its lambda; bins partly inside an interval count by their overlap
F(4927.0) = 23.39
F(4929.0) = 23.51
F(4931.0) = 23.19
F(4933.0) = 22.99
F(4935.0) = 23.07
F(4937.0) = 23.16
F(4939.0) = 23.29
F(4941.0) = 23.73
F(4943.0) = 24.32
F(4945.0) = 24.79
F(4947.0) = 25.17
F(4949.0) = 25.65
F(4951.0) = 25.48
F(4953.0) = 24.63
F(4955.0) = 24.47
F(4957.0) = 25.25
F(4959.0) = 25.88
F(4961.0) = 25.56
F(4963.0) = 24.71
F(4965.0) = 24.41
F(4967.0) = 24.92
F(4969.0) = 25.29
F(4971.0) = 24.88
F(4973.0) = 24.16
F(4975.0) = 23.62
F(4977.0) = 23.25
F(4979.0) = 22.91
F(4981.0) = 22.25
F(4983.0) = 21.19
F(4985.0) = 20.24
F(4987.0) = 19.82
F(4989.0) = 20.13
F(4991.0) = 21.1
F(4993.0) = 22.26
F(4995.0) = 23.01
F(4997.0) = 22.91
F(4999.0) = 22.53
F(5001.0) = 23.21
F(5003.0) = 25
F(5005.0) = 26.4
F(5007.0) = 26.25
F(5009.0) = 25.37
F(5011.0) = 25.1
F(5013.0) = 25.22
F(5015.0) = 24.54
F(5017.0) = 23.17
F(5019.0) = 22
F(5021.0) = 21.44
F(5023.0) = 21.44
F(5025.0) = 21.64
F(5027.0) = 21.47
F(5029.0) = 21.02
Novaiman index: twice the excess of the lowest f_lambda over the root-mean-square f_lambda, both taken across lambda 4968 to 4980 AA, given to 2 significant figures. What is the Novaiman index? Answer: -2.2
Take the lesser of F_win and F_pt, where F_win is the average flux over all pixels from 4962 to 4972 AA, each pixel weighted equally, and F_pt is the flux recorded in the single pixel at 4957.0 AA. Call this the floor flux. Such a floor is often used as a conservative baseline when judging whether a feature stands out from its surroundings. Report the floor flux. 24.8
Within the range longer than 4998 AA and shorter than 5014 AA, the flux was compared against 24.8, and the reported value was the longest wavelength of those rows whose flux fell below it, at 5001.0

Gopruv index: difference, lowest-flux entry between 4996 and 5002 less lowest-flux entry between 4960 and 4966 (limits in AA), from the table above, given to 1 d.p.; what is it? -1.9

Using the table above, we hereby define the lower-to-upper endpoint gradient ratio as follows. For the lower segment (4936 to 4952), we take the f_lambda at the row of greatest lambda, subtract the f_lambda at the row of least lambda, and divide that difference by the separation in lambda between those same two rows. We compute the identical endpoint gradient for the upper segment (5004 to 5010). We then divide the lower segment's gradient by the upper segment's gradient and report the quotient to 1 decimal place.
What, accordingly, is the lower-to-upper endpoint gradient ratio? -0.6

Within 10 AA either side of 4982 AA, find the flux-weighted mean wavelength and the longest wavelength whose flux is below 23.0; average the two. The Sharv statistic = 4986.3 AA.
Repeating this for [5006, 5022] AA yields 5017.4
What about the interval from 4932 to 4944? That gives 4935.5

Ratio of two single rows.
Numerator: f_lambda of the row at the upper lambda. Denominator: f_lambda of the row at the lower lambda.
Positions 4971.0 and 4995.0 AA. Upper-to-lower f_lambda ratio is 0.92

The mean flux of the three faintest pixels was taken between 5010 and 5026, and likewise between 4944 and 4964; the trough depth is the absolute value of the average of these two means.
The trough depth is 23.1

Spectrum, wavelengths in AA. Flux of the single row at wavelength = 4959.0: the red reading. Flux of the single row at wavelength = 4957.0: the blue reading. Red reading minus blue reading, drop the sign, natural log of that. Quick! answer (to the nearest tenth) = -0.5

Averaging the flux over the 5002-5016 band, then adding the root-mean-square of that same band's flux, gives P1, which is 51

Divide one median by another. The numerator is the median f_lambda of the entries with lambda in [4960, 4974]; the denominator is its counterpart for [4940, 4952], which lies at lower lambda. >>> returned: 1.00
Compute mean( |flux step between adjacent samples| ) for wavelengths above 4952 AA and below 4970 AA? 0.49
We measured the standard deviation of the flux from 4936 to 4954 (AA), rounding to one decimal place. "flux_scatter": 0.9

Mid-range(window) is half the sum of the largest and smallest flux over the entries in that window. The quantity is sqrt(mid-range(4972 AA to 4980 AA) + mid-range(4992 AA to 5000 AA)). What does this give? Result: 6.79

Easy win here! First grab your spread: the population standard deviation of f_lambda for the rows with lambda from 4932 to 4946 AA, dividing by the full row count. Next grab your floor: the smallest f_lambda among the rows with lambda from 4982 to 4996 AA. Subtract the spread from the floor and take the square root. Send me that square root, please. 4.38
